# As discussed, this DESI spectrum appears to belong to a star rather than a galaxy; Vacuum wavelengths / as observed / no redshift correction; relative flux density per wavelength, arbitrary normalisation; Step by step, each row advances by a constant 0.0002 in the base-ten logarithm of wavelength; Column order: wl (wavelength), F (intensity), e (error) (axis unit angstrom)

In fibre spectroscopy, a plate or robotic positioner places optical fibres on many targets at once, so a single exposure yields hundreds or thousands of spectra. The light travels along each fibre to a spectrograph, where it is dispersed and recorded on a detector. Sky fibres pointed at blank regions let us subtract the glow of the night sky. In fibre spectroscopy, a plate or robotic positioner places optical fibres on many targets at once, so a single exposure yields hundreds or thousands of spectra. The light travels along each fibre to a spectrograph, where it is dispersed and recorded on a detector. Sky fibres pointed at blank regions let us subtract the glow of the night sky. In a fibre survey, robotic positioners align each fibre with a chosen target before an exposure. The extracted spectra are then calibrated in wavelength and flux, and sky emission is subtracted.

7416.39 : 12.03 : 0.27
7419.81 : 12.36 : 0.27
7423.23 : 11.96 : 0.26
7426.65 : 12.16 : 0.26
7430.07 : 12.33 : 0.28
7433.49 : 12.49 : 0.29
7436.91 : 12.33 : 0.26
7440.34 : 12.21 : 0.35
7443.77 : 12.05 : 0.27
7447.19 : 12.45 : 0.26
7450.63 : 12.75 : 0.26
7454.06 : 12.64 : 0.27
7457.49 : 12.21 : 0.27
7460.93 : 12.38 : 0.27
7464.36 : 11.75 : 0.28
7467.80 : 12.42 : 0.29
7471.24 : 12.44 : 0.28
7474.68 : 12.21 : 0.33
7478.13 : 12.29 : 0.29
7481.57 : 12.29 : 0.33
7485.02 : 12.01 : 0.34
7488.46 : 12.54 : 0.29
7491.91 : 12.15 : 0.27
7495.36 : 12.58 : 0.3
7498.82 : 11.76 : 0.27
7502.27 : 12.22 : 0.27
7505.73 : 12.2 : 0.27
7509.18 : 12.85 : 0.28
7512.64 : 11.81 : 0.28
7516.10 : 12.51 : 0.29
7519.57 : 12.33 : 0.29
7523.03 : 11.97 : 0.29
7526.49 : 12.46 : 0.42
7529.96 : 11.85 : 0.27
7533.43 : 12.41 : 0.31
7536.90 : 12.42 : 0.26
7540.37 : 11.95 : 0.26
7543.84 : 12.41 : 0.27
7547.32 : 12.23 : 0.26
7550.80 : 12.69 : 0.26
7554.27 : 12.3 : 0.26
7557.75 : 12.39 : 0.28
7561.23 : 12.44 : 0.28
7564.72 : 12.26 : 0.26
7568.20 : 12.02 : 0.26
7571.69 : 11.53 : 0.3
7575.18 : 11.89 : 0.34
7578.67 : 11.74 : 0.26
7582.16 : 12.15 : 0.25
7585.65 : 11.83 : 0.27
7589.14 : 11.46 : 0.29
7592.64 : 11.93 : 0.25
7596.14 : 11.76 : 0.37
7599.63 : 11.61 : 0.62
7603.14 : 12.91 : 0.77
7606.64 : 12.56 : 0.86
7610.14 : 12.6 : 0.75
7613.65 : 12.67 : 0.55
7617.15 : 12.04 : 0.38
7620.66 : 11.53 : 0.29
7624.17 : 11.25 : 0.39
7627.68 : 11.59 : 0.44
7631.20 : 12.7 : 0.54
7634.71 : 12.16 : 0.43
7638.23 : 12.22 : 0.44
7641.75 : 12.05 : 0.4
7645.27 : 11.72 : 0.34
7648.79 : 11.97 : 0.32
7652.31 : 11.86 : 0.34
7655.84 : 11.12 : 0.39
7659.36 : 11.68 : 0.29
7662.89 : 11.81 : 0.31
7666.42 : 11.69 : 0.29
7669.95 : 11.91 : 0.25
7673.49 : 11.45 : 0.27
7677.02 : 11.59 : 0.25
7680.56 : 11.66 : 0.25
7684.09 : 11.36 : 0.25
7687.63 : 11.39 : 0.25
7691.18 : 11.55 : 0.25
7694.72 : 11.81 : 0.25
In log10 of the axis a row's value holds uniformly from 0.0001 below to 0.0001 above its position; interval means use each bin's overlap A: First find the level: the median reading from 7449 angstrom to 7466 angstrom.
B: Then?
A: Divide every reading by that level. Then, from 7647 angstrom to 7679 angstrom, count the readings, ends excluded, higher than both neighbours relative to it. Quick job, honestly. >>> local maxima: 2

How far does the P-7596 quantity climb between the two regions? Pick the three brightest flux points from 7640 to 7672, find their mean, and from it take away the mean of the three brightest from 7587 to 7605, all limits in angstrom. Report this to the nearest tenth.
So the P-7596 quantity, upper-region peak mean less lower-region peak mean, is -0.2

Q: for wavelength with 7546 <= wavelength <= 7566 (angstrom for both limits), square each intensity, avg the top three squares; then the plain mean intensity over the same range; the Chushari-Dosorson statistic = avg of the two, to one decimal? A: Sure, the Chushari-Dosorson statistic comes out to 84.4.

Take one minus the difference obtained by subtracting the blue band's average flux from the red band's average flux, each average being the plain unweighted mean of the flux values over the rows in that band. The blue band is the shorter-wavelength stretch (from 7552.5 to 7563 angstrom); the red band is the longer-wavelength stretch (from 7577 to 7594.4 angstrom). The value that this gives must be 1.6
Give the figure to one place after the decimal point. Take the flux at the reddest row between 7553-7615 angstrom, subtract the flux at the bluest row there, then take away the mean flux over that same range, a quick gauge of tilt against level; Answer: -11.7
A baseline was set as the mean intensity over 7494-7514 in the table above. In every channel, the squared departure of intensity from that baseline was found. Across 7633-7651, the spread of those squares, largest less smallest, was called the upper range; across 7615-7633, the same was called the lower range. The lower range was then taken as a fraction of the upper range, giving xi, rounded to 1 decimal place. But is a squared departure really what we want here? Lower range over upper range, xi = 3.5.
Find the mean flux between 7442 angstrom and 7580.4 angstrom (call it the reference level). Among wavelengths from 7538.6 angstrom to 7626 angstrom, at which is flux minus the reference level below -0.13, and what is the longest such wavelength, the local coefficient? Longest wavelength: 7624.17 angstrom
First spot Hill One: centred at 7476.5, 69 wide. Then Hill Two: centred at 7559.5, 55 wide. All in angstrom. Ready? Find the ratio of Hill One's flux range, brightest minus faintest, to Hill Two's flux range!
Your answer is 0.95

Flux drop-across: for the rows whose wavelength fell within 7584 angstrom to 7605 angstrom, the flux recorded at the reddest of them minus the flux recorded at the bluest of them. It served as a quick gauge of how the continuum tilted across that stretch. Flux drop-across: 1.1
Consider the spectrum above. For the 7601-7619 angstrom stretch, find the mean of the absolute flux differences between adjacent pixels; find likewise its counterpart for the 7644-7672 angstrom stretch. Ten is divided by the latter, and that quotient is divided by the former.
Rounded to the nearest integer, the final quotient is 121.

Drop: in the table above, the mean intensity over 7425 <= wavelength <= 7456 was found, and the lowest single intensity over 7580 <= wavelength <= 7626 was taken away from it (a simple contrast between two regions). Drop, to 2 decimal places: 1.13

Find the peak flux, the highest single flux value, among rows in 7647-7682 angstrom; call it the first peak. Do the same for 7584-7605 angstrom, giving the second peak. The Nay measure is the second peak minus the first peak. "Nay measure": 0.94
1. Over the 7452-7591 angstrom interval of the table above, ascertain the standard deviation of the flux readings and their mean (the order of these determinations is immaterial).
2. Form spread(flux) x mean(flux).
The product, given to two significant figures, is 3.9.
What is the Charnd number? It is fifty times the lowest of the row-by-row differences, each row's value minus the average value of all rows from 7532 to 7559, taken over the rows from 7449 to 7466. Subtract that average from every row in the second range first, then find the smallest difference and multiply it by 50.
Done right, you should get -30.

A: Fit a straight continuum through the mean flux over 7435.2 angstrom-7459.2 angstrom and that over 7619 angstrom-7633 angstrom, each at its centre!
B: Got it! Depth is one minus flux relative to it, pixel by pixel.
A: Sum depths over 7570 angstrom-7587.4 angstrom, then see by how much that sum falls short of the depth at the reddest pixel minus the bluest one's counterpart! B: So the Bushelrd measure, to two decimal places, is -0.07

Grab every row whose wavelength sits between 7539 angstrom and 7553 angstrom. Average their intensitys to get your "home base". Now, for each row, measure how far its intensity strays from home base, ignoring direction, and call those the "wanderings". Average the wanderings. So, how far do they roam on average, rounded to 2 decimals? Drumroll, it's 0.23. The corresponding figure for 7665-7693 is 0.14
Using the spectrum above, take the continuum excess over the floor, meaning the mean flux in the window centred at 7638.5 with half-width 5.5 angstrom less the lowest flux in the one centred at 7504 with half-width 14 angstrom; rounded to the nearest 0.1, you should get 0.4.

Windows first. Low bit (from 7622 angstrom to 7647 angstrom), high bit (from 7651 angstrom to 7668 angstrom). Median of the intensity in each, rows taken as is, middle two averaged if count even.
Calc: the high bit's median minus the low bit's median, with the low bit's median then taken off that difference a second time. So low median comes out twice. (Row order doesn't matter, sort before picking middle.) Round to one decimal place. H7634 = -12.4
